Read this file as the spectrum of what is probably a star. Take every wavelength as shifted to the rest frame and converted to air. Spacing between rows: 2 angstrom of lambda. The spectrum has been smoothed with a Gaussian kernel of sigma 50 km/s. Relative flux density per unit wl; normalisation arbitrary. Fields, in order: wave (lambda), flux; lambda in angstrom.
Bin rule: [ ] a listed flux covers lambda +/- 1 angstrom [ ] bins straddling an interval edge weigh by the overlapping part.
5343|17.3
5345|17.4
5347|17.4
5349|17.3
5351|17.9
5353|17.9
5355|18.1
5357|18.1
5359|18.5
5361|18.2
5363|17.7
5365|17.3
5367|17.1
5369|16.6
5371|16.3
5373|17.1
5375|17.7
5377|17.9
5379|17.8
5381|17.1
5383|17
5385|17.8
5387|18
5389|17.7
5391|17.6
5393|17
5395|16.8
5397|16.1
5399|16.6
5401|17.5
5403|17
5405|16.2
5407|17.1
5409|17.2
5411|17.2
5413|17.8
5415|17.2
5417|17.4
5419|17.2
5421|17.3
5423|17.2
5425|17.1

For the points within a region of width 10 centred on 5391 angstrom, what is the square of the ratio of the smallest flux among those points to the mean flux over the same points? 0.930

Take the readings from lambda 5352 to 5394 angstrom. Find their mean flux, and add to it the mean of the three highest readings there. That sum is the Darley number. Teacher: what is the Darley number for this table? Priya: 35.8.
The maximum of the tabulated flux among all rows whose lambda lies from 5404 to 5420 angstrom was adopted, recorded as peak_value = 17.8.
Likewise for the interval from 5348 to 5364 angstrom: 18.5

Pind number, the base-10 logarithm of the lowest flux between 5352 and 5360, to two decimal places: 1.25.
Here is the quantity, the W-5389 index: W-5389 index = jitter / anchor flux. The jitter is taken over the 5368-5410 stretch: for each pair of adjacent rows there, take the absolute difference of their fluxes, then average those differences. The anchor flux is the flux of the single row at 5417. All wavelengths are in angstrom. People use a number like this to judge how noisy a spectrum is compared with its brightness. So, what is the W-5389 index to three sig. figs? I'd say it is 0.0270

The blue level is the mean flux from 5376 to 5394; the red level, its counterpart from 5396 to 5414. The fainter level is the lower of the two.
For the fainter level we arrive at 17.0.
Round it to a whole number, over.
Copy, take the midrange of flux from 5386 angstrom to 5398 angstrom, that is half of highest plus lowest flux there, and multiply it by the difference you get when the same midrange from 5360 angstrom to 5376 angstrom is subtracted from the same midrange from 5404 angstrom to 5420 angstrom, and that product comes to -4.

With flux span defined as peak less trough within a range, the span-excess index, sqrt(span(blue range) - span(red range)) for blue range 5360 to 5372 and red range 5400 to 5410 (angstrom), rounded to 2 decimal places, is 0.77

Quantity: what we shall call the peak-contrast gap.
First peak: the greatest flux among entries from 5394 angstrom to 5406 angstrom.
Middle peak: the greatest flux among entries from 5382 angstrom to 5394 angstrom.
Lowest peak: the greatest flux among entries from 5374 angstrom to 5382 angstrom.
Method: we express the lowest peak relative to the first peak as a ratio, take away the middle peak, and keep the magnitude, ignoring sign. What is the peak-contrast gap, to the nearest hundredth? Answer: 16.98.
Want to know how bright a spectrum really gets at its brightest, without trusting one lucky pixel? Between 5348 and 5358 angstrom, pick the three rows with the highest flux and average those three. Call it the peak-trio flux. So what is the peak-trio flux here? 18.0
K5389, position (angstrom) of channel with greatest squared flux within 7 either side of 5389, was 5387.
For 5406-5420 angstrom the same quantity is 5413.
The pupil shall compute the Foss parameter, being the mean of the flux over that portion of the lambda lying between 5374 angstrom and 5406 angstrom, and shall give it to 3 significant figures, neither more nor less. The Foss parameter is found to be 17.2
